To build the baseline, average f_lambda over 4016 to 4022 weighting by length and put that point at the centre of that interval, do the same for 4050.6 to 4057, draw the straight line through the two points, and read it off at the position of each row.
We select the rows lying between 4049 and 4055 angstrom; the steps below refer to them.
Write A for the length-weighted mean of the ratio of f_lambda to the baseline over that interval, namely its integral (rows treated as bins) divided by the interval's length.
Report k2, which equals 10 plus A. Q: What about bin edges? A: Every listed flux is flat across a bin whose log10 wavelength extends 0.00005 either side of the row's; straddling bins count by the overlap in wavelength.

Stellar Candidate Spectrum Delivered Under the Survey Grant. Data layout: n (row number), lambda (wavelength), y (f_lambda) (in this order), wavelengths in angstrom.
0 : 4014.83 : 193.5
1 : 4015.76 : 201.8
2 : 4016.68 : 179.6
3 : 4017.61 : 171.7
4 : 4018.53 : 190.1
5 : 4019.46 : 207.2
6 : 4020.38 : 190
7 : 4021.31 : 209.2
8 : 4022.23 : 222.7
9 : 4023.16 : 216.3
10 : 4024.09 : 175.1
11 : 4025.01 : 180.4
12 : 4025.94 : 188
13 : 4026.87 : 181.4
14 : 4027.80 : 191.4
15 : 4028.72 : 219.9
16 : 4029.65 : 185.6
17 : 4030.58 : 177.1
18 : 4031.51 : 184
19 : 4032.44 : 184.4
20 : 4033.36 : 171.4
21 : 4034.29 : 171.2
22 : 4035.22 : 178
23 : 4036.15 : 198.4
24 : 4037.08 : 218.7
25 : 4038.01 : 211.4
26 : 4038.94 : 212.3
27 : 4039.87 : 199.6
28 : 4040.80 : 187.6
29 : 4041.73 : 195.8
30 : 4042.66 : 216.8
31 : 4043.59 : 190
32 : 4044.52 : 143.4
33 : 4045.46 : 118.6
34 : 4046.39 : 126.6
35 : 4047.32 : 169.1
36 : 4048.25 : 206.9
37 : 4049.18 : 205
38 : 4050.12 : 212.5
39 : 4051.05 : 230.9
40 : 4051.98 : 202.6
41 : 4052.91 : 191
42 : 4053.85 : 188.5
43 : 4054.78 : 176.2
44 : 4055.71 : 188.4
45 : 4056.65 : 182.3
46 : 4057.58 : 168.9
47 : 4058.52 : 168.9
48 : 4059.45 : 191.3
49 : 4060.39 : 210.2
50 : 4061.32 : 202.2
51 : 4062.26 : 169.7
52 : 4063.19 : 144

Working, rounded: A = 1.04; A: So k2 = 11.0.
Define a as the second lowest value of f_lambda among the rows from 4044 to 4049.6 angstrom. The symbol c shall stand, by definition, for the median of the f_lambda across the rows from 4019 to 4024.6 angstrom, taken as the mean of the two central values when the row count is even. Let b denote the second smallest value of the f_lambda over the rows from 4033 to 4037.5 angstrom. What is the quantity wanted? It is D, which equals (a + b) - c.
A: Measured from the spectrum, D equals 90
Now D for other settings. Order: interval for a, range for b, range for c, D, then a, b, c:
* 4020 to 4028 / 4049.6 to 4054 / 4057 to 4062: 180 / 180.4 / 191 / 191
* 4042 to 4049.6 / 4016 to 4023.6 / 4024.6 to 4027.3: 125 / 126.6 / 179.6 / 181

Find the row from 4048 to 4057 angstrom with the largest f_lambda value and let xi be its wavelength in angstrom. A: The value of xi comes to 4051.05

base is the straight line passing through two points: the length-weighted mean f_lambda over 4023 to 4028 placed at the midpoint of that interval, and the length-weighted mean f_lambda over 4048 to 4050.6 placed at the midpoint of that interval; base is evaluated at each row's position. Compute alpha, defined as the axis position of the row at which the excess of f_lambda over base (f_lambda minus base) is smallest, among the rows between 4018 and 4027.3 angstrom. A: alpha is 4024.09 angstrom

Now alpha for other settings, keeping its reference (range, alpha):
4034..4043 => 4034.29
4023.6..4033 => 4030.58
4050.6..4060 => 4058.52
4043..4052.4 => 4045.46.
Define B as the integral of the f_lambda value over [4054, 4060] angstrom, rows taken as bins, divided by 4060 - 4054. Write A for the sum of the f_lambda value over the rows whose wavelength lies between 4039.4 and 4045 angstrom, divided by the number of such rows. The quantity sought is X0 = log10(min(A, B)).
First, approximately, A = 189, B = 180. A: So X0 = 2.26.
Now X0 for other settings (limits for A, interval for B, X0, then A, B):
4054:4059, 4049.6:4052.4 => 2.25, 177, 215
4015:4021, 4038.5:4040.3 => 2.28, 190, 206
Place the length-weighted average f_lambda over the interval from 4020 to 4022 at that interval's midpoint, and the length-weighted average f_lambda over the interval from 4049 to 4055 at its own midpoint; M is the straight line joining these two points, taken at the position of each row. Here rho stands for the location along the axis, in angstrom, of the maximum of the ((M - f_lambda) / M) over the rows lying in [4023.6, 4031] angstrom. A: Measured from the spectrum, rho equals 4024.09 angstrom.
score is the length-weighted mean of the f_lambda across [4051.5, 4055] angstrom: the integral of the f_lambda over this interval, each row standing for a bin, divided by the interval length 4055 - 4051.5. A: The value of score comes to 191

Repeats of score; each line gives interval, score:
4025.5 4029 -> 194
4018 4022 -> 200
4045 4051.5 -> 181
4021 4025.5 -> 200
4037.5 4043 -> 204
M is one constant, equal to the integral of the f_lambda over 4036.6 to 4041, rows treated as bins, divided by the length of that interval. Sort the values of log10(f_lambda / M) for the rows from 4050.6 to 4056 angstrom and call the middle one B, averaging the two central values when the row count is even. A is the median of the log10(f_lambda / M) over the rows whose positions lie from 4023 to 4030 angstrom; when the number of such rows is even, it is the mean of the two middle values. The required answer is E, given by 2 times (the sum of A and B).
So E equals -0.16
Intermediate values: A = -0.045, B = -0.038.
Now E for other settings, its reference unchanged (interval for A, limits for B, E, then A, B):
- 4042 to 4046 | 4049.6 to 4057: -0.27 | -0.098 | -0.038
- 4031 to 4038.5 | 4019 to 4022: -0.10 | -0.051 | 0.000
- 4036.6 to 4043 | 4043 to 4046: -0.30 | 0.009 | -0.159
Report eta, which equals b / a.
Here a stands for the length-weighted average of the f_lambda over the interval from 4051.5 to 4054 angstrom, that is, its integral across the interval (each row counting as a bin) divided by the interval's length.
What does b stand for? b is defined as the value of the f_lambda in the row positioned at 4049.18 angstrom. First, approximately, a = 195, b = 205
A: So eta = 1.05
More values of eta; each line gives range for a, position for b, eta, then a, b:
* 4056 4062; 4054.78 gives 0.94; 186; 176.2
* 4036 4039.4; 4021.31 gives 0.99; 211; 209.2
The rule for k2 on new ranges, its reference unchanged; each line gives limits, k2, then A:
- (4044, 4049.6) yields 10.8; 0.83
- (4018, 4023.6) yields 11.1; 1.06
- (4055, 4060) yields 10.9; 0.93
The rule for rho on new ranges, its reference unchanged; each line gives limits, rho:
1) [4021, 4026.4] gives 4024.09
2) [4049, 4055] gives 4054.78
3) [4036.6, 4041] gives 4040.80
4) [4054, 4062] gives 4057.58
